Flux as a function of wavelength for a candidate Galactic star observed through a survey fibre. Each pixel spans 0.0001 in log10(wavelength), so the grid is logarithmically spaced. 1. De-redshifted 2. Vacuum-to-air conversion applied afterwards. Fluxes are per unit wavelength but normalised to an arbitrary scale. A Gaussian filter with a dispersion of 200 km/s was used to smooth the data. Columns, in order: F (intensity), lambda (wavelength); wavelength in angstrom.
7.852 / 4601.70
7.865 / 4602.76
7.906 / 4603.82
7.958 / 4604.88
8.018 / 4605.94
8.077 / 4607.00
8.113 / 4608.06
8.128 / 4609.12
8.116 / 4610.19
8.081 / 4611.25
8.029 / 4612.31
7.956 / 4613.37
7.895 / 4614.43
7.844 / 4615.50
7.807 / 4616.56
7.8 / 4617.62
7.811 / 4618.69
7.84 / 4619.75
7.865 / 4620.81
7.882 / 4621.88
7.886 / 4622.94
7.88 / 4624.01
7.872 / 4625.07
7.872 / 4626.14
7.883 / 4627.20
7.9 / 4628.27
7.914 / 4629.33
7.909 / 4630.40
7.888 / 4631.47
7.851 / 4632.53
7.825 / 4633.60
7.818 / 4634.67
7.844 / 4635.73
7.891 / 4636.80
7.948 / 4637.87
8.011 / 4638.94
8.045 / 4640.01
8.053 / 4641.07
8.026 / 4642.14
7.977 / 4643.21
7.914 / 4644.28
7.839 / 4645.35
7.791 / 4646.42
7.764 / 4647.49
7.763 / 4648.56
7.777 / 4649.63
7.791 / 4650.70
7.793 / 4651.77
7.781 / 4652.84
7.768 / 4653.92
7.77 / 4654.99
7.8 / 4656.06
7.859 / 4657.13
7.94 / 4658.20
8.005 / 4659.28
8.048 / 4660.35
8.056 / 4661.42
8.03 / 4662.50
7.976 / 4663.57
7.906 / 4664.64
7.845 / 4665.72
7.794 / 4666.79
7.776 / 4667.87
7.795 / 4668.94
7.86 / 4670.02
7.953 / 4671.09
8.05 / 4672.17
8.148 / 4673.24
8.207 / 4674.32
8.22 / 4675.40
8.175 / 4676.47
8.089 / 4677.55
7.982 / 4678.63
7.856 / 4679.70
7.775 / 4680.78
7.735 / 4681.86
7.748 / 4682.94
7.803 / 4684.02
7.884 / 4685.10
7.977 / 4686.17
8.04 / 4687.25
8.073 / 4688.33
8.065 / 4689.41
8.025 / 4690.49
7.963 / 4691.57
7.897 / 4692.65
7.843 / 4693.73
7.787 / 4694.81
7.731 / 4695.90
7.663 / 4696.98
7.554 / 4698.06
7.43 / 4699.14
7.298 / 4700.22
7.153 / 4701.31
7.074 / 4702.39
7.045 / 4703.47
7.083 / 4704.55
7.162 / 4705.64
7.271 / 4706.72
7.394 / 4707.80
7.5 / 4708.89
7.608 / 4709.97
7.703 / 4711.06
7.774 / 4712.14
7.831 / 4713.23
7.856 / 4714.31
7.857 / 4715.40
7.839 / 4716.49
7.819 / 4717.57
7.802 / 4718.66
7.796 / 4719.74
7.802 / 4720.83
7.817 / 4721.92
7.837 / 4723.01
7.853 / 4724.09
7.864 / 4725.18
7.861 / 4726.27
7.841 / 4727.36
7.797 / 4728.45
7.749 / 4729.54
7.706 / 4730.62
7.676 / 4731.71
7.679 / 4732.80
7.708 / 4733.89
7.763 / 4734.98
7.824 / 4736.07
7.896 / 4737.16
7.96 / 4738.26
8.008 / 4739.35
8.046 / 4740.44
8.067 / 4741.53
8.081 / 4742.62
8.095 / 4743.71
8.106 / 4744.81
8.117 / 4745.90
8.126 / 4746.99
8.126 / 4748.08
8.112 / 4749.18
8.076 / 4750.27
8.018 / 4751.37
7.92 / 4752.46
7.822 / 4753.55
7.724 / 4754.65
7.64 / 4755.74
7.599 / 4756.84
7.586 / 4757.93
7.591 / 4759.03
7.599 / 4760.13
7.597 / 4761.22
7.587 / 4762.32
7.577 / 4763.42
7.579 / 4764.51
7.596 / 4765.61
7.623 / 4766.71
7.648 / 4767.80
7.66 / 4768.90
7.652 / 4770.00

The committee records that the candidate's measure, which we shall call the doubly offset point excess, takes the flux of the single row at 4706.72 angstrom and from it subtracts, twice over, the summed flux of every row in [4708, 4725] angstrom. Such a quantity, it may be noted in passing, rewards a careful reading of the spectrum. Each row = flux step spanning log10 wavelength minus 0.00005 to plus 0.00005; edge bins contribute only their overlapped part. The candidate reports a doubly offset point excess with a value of -226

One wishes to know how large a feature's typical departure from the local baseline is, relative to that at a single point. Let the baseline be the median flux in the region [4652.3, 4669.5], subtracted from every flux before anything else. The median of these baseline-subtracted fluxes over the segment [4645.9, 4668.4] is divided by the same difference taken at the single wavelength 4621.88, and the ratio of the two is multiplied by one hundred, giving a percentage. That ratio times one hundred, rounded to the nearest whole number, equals -193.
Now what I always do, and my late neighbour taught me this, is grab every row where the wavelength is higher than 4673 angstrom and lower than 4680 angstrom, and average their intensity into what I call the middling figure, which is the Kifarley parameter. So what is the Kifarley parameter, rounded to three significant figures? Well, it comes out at 8.10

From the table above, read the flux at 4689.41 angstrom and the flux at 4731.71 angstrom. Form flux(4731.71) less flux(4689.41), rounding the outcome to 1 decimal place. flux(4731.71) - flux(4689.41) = -0.4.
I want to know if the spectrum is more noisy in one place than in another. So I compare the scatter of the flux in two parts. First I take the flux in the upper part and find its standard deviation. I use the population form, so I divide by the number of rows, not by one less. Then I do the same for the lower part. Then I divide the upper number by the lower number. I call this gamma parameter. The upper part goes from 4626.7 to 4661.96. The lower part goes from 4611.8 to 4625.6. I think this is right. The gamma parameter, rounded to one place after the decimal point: 1.6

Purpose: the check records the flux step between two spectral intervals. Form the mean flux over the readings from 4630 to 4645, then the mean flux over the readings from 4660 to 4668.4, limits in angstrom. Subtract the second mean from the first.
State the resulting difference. 0.00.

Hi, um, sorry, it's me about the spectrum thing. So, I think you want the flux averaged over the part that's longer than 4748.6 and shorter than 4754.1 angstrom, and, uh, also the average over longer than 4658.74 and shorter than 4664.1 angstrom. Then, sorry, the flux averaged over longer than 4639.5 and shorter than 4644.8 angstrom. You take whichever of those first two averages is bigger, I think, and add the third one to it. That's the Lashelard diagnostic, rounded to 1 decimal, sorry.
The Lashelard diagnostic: 16.0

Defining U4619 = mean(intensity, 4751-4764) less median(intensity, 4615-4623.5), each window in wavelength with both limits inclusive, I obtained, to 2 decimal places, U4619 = -0.15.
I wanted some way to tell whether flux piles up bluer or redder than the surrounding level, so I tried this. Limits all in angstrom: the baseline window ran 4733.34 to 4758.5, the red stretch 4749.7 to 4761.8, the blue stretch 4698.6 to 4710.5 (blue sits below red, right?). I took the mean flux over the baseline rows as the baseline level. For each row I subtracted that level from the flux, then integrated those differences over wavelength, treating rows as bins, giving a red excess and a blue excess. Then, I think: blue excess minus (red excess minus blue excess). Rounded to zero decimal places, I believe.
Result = -13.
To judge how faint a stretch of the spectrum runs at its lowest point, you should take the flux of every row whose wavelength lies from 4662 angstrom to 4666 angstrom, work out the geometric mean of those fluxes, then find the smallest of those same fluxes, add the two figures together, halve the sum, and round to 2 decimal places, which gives 7.89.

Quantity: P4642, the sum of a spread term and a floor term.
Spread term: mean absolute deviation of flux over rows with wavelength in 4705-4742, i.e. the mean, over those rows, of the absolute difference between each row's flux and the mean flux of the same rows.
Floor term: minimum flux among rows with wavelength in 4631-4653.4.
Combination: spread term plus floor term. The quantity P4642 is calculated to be 7.90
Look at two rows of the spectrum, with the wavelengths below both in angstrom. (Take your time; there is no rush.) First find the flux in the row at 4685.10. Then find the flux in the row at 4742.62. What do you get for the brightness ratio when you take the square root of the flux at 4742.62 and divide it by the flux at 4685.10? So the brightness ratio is 0.361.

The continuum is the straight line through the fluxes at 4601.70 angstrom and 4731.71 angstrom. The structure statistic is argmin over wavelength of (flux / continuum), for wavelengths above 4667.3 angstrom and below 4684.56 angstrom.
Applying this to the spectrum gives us 4681.86 angstrom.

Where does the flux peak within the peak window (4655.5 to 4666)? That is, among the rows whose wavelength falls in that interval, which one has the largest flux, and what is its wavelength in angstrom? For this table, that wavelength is 4661.42 angstrom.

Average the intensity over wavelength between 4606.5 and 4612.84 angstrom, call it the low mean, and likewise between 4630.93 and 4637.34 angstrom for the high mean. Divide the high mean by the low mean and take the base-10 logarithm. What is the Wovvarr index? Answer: -0.013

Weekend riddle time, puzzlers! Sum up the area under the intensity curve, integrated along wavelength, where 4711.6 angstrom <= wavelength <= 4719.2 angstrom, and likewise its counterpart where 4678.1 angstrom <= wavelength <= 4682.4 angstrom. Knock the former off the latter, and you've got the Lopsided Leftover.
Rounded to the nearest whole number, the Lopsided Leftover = -26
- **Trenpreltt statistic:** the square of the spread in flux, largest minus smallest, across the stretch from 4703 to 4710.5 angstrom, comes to 0.317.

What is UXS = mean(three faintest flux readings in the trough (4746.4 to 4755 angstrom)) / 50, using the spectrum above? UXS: 0.156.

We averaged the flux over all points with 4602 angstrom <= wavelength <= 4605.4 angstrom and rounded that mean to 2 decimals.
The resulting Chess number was 7.91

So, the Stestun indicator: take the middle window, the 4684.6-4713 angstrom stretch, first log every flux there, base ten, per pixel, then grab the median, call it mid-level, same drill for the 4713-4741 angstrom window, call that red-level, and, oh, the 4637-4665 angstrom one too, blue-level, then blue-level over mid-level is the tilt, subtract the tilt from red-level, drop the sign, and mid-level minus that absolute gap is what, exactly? 0.765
